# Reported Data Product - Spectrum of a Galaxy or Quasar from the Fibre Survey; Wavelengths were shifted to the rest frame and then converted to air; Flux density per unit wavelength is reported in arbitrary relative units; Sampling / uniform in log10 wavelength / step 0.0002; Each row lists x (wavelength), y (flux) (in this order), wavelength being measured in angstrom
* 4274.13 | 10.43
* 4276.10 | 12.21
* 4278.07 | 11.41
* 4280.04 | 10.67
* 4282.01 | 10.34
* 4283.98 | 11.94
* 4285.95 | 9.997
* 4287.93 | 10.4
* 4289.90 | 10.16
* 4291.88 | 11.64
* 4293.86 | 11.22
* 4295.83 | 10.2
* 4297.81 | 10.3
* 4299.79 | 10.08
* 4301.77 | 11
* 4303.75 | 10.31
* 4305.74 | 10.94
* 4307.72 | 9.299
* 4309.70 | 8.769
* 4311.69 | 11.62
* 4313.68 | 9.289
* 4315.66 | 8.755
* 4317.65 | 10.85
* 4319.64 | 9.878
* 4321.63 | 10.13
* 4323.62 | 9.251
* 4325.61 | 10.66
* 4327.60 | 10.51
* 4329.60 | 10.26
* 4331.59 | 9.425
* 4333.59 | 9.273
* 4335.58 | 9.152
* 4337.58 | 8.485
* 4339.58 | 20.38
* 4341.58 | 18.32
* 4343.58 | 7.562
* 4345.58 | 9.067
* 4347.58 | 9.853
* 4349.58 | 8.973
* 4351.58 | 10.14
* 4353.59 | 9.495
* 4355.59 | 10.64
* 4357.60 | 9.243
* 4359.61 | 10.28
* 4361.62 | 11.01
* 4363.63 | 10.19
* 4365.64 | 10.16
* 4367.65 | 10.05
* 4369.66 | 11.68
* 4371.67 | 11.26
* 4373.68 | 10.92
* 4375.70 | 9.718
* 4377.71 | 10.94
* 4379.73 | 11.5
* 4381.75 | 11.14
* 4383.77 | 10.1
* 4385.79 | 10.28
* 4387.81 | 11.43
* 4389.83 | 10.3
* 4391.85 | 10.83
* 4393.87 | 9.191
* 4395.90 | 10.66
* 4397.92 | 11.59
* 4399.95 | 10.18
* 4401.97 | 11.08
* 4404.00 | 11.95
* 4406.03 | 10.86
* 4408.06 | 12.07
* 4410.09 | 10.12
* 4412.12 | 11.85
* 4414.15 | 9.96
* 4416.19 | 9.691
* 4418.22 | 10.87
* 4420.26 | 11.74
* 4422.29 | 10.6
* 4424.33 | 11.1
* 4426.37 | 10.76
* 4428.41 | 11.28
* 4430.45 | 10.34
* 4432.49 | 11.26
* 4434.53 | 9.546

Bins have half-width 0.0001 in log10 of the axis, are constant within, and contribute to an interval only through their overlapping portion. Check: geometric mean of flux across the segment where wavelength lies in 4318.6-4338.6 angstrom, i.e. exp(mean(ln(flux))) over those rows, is 9.7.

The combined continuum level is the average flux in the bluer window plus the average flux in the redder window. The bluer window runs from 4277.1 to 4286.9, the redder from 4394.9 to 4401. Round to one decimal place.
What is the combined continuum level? 21.7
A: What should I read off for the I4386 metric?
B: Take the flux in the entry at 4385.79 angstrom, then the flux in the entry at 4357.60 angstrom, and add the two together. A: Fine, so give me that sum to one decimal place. 19.5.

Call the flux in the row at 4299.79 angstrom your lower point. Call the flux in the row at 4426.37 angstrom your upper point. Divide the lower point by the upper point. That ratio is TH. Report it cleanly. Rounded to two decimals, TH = 0.94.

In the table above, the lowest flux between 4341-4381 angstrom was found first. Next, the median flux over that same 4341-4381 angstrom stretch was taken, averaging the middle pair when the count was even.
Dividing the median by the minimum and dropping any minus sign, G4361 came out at 1.35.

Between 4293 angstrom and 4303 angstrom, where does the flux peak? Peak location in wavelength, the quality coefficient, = 4293.86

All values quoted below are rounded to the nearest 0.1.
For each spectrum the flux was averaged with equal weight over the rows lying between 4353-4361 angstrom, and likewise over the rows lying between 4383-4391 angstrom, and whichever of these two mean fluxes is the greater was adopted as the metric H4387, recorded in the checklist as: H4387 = 10.5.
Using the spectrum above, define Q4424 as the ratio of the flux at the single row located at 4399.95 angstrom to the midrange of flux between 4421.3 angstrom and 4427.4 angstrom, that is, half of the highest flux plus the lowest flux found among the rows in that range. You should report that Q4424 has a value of 0.94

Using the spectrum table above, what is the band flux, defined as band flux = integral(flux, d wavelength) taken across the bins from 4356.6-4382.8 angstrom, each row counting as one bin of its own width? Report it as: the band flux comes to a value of 278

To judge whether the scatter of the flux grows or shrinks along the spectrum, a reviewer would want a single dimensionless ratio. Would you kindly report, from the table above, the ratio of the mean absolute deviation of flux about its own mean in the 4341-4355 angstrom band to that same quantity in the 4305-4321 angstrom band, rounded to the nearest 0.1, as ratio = 2.5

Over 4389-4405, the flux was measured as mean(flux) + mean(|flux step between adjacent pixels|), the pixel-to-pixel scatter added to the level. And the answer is 11.8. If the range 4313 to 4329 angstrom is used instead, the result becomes 10.8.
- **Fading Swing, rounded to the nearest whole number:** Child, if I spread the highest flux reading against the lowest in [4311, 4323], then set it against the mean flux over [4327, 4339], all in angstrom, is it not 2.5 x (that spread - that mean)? -17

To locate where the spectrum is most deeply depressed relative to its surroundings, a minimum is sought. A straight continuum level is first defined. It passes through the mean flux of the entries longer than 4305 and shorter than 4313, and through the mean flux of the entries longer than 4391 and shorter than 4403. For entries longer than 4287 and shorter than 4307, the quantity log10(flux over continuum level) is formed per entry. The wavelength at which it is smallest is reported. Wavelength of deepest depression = 4299.79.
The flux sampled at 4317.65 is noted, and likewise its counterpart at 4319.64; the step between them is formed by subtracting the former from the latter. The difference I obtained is -1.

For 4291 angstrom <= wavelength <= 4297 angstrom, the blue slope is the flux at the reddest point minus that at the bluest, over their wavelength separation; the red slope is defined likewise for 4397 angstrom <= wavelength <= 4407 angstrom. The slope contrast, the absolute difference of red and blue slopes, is 0.27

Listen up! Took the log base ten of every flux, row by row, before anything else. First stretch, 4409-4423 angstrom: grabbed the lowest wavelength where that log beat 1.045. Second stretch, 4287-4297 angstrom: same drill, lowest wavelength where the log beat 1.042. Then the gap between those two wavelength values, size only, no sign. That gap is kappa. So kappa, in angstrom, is 120.2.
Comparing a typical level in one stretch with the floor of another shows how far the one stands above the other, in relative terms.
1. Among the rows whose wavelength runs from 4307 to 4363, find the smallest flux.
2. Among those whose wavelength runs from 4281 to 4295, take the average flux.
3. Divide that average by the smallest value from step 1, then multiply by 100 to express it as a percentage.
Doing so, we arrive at 143.0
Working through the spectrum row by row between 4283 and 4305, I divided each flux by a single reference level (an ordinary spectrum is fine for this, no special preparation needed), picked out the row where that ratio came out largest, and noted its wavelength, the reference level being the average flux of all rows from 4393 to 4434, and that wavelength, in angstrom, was 4283.98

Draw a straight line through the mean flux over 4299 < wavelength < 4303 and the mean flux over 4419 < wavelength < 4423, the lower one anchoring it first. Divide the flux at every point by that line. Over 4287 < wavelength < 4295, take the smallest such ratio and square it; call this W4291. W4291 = 0.94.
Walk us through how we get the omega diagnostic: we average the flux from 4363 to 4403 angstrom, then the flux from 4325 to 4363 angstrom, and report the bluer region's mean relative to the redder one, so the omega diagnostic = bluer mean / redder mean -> 1.00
